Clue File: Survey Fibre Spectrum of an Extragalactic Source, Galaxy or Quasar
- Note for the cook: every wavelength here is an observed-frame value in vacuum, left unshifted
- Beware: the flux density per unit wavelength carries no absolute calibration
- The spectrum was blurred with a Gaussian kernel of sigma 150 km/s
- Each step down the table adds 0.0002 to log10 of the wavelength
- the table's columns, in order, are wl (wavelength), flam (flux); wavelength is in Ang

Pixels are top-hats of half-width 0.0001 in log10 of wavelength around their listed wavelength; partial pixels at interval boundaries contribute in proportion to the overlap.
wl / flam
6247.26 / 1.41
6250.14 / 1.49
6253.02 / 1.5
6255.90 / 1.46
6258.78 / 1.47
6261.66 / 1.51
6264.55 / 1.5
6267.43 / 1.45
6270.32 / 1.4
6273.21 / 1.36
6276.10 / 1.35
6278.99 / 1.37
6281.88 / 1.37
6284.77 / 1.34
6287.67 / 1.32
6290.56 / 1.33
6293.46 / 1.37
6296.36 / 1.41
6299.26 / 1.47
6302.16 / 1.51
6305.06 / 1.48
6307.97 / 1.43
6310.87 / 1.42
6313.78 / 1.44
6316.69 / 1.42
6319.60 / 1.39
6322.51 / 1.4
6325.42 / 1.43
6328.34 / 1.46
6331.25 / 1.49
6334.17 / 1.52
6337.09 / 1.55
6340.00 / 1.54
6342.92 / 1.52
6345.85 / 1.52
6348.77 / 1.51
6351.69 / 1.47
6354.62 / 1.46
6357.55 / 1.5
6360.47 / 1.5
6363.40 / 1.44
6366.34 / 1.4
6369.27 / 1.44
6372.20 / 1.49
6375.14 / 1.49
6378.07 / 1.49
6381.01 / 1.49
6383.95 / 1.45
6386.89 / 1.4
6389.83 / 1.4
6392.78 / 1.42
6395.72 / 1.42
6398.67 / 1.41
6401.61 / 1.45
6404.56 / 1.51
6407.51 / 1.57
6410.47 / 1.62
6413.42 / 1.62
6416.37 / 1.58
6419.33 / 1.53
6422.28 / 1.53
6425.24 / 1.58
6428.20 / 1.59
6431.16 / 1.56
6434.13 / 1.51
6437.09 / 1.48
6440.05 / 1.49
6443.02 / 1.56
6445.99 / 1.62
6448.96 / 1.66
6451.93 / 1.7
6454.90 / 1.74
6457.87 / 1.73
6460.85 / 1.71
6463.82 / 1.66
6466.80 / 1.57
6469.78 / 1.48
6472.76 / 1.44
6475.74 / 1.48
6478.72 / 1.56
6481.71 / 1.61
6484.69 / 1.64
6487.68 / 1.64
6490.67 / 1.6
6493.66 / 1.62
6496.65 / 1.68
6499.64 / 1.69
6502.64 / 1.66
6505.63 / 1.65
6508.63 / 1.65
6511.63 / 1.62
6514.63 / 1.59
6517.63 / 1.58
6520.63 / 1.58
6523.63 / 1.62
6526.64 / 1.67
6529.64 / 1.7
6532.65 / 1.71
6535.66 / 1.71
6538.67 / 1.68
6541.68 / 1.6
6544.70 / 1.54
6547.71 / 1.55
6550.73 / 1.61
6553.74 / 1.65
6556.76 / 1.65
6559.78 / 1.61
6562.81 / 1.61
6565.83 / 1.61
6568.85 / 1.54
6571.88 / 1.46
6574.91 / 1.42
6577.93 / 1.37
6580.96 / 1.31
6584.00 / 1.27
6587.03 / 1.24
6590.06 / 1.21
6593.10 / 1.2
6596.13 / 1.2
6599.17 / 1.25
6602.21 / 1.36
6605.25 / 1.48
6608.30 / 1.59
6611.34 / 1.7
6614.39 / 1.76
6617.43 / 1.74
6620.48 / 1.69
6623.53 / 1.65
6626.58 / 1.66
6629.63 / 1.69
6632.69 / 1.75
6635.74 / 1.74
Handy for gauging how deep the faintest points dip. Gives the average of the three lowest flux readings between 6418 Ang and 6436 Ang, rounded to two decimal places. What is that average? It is 1.52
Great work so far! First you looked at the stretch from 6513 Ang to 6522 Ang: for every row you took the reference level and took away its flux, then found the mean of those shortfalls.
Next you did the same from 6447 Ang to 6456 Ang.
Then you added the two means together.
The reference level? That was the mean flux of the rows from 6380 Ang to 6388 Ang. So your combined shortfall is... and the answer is -0.39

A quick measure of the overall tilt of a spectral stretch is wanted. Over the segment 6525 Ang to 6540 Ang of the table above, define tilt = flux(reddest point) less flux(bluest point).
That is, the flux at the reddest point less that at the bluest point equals 0.01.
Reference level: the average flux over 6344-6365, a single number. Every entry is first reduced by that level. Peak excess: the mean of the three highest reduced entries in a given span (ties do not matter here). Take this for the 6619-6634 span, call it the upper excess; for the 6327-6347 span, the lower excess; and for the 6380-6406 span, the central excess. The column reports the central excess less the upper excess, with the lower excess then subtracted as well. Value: -0.28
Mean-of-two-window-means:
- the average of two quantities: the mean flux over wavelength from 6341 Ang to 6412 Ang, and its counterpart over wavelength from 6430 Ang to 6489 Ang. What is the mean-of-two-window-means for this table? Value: 1.53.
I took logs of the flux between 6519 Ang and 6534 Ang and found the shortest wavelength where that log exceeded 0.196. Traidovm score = 6520.63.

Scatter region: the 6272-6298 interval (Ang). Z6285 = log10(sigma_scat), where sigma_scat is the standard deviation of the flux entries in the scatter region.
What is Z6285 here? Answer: -1.6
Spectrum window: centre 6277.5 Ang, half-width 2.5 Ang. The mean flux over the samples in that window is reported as 1.36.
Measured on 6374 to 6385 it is 1.48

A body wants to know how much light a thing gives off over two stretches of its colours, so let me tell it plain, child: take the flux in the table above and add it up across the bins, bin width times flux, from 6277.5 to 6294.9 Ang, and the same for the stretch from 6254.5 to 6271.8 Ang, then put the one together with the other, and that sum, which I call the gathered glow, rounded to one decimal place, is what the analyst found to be 48.8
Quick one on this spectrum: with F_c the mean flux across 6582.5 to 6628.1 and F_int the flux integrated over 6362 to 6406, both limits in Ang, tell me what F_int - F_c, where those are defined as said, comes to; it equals 62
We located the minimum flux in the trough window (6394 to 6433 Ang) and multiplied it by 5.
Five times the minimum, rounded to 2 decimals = 7.05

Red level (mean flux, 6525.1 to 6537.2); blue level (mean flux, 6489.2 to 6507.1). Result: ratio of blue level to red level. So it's 0.972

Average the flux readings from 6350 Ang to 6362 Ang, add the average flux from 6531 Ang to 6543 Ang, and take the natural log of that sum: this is 1.15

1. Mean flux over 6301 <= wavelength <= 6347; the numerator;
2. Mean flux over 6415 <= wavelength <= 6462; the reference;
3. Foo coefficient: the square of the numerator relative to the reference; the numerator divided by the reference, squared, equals 0.85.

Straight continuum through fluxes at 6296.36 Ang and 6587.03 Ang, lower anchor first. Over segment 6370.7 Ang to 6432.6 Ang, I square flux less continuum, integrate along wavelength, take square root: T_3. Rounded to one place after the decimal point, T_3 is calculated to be 1.4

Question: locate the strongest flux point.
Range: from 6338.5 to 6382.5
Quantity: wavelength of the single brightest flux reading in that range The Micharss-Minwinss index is 6340.00 Ang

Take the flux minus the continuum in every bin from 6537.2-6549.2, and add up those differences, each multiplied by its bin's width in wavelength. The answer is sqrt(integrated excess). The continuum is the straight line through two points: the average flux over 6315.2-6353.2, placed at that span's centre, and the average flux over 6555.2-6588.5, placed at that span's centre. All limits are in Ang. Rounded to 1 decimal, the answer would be 1.2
